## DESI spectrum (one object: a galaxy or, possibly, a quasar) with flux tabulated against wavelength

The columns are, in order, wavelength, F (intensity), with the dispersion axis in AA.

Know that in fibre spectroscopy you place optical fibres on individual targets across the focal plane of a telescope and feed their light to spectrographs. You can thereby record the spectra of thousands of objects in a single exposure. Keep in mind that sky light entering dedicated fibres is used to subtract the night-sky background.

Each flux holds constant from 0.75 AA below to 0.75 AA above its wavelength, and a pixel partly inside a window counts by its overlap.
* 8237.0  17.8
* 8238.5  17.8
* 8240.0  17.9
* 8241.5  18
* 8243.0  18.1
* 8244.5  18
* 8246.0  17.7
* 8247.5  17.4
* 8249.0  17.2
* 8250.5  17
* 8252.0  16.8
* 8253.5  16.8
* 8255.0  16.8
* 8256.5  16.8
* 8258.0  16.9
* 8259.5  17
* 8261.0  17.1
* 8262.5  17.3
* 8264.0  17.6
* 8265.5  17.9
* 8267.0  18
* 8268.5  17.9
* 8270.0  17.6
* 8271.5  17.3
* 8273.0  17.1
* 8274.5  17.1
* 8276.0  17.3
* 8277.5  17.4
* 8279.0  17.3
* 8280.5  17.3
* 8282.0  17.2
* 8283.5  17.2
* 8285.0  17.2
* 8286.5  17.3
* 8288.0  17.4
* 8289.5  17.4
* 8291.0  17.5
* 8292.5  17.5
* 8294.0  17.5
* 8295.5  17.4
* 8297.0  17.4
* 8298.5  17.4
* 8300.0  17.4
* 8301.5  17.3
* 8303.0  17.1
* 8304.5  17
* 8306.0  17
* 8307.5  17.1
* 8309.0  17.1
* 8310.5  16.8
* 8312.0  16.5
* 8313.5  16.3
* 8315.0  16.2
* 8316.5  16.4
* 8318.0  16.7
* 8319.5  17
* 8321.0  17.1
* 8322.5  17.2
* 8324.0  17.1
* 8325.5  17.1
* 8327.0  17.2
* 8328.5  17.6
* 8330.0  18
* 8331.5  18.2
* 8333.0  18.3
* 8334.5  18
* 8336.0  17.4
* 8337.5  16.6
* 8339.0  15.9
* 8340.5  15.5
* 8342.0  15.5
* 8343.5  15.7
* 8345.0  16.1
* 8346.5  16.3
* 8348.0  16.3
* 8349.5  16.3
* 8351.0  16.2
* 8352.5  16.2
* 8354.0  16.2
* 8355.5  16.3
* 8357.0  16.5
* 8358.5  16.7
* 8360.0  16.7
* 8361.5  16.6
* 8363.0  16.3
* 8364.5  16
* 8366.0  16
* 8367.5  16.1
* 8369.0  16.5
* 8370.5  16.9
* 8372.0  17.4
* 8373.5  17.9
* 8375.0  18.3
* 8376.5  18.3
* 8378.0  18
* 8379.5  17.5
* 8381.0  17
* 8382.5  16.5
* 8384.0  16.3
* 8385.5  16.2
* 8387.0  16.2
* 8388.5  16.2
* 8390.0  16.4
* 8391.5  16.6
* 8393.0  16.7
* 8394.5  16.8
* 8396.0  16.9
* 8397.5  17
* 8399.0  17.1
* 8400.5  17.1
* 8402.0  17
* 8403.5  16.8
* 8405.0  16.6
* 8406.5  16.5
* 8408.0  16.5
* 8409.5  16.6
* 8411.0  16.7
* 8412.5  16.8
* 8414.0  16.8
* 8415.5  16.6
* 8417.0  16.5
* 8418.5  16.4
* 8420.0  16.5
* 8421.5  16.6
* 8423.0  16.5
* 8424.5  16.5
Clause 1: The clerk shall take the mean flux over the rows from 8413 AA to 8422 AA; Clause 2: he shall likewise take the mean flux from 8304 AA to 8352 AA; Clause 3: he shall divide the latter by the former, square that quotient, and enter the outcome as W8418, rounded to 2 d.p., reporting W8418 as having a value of 1.03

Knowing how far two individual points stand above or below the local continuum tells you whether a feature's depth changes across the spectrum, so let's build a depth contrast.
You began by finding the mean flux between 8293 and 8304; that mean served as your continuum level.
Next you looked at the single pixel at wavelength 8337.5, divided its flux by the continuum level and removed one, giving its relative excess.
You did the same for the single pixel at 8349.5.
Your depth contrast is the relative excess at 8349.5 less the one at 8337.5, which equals -0.02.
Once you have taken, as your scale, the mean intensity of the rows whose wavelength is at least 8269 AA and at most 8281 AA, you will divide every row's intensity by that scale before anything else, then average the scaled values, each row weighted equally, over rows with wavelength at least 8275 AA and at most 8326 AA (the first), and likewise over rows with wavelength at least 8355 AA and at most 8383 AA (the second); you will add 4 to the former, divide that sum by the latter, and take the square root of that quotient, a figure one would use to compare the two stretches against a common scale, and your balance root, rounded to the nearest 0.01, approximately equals 2.26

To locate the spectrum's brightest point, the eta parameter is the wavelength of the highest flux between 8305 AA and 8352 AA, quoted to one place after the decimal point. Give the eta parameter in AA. 8333.0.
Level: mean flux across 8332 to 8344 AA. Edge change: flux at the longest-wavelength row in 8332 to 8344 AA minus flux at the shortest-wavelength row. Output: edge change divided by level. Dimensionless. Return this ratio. -0.16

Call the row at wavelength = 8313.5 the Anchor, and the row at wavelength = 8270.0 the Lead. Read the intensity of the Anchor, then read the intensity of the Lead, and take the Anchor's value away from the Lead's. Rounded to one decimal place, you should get 1.3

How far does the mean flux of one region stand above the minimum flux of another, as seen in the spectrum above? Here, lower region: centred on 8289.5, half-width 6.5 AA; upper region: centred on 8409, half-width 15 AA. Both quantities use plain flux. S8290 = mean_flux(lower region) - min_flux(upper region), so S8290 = 1.0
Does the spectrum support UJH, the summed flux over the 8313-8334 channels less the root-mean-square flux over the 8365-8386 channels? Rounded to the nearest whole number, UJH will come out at 223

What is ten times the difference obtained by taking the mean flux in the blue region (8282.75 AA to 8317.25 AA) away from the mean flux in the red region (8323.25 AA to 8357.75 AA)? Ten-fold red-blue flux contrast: -3.87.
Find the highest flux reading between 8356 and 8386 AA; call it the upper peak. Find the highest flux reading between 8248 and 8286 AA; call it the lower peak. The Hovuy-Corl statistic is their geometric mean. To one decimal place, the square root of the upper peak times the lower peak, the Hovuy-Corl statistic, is 18.1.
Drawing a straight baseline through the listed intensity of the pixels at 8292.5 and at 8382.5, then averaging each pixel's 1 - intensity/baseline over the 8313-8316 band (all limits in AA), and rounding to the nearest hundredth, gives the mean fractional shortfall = 0.06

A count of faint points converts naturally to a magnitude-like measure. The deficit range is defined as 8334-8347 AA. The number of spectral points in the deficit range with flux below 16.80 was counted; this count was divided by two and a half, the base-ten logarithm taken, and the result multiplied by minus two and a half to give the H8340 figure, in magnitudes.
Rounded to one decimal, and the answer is -1.1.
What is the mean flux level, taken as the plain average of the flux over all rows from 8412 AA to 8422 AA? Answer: 16.6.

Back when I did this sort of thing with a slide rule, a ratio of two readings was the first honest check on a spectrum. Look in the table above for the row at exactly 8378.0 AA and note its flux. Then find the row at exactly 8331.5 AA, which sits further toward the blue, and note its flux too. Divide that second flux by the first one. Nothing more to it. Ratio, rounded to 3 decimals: 1.011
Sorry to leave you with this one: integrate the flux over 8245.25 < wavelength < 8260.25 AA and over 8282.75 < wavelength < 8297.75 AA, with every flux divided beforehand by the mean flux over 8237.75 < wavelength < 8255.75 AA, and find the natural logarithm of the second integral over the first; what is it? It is 0.020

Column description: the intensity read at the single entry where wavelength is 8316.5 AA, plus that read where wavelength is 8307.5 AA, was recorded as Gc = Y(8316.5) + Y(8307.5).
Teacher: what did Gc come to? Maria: 33.5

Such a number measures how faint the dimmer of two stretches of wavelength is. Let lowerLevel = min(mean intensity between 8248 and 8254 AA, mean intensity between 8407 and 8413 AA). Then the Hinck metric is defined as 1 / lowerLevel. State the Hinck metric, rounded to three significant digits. 0.0601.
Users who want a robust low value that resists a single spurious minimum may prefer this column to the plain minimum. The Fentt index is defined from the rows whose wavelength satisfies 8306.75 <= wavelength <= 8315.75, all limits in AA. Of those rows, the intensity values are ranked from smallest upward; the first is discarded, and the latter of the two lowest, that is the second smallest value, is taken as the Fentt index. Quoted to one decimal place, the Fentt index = 16.3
